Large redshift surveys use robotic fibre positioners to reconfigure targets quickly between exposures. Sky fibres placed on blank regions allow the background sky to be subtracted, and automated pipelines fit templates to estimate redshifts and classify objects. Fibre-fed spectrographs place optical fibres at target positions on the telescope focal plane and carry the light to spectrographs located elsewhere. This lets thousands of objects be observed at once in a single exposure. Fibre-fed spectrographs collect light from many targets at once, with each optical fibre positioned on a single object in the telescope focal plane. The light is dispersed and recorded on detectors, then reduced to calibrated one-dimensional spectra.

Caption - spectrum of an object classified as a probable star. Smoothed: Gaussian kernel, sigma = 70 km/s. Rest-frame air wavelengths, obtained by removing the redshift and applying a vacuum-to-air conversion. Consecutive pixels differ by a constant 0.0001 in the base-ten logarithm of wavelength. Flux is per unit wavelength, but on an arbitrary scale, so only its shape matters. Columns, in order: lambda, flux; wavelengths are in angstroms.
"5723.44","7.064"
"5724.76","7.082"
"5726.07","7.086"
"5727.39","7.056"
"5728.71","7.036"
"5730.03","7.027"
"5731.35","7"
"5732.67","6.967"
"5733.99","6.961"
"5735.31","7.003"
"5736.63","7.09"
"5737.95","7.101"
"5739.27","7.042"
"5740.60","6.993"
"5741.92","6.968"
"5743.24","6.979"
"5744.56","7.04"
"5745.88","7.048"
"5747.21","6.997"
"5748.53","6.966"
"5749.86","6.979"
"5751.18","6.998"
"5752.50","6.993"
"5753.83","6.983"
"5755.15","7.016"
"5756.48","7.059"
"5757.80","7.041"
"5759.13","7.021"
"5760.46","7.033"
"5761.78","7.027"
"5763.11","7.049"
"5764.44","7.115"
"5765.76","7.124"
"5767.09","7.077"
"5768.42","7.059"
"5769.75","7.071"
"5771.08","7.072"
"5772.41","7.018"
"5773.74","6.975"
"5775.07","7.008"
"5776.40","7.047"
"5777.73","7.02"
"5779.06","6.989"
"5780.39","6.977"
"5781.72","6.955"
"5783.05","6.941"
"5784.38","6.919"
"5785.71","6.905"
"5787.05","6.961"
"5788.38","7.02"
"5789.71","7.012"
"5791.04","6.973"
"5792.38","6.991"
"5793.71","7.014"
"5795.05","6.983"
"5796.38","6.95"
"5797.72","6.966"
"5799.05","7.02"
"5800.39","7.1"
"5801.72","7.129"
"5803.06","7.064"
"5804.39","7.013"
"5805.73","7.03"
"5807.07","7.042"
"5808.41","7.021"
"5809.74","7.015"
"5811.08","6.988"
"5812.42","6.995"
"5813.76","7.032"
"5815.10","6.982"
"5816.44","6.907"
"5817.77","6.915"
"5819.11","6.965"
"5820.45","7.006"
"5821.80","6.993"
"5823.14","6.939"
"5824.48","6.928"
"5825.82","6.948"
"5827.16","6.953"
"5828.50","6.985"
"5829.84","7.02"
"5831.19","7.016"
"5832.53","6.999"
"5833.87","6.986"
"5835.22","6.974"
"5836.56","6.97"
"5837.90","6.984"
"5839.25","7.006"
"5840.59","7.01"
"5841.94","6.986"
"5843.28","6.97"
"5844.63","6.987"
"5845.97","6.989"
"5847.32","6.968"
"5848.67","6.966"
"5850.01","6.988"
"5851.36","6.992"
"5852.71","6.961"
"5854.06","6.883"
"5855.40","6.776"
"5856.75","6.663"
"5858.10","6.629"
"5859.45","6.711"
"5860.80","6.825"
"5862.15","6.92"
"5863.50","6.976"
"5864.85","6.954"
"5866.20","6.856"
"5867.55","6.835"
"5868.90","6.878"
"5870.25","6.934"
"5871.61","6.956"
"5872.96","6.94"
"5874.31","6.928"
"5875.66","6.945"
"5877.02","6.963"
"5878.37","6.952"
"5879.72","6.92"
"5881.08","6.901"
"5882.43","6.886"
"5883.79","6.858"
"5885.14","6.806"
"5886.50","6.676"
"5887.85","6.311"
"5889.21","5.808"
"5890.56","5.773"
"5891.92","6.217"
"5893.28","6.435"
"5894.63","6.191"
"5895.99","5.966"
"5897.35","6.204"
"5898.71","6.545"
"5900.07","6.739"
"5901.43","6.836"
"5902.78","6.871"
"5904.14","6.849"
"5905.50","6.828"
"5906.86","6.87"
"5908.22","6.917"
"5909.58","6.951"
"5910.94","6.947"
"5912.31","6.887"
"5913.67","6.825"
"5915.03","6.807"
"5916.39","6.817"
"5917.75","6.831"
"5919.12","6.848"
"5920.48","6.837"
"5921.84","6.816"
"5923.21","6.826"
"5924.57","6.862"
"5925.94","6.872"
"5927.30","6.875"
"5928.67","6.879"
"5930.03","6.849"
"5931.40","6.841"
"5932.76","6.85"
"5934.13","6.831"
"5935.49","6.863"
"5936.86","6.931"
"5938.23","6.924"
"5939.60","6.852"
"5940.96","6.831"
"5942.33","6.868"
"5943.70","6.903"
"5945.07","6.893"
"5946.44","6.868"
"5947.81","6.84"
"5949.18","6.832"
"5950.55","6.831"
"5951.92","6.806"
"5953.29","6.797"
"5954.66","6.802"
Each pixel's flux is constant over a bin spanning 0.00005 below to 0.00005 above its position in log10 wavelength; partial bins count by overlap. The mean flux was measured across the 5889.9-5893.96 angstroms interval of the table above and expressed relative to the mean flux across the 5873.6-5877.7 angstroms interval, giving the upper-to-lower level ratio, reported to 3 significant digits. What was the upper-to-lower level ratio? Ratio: 0.884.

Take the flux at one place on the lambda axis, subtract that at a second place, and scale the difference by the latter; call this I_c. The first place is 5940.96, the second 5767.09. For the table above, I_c -0.035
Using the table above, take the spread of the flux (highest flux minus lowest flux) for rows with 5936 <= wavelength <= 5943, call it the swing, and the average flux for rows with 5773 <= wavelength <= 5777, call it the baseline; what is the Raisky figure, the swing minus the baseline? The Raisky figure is -6.91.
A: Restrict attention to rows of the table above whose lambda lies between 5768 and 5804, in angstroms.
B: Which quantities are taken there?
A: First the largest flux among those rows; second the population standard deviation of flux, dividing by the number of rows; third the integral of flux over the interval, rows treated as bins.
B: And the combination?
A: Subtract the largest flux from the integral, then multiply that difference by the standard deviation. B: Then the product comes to 13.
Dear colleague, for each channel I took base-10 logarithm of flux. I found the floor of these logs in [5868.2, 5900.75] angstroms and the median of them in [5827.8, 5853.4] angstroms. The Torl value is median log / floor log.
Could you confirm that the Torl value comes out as 1.11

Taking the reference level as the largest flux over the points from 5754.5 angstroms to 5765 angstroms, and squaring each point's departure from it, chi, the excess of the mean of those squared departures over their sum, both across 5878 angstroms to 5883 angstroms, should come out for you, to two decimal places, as -0.12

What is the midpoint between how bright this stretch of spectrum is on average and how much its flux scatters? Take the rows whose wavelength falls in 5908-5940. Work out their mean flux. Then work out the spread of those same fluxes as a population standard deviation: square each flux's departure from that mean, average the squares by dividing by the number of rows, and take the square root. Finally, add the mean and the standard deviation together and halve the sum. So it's 3.45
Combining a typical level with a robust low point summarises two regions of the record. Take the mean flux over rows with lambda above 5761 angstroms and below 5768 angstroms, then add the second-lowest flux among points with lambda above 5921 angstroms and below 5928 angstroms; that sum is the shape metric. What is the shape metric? 13.9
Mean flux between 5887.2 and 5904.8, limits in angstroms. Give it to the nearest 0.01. 6.37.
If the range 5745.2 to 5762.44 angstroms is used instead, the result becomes 7.01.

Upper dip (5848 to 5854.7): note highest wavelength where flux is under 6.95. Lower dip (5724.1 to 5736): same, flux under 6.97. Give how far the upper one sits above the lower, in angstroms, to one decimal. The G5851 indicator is 120.1 angstroms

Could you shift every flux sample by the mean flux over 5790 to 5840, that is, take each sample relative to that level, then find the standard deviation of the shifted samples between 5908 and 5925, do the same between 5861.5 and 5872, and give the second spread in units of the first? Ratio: 1.0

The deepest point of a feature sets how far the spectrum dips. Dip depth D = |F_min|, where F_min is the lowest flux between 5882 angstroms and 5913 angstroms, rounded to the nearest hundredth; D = 5.77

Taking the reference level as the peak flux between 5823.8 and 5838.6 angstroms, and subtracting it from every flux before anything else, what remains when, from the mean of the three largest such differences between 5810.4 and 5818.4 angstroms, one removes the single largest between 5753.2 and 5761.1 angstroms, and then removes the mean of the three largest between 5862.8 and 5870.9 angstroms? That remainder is 0.01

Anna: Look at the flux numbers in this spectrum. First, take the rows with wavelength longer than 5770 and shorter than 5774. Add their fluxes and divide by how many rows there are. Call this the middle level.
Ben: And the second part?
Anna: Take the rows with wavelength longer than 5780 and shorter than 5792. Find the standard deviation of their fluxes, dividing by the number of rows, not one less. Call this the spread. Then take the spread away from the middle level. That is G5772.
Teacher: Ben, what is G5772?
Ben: 6.99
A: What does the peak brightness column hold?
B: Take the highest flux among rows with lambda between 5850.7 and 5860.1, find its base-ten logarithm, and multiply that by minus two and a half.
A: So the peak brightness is -2.112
